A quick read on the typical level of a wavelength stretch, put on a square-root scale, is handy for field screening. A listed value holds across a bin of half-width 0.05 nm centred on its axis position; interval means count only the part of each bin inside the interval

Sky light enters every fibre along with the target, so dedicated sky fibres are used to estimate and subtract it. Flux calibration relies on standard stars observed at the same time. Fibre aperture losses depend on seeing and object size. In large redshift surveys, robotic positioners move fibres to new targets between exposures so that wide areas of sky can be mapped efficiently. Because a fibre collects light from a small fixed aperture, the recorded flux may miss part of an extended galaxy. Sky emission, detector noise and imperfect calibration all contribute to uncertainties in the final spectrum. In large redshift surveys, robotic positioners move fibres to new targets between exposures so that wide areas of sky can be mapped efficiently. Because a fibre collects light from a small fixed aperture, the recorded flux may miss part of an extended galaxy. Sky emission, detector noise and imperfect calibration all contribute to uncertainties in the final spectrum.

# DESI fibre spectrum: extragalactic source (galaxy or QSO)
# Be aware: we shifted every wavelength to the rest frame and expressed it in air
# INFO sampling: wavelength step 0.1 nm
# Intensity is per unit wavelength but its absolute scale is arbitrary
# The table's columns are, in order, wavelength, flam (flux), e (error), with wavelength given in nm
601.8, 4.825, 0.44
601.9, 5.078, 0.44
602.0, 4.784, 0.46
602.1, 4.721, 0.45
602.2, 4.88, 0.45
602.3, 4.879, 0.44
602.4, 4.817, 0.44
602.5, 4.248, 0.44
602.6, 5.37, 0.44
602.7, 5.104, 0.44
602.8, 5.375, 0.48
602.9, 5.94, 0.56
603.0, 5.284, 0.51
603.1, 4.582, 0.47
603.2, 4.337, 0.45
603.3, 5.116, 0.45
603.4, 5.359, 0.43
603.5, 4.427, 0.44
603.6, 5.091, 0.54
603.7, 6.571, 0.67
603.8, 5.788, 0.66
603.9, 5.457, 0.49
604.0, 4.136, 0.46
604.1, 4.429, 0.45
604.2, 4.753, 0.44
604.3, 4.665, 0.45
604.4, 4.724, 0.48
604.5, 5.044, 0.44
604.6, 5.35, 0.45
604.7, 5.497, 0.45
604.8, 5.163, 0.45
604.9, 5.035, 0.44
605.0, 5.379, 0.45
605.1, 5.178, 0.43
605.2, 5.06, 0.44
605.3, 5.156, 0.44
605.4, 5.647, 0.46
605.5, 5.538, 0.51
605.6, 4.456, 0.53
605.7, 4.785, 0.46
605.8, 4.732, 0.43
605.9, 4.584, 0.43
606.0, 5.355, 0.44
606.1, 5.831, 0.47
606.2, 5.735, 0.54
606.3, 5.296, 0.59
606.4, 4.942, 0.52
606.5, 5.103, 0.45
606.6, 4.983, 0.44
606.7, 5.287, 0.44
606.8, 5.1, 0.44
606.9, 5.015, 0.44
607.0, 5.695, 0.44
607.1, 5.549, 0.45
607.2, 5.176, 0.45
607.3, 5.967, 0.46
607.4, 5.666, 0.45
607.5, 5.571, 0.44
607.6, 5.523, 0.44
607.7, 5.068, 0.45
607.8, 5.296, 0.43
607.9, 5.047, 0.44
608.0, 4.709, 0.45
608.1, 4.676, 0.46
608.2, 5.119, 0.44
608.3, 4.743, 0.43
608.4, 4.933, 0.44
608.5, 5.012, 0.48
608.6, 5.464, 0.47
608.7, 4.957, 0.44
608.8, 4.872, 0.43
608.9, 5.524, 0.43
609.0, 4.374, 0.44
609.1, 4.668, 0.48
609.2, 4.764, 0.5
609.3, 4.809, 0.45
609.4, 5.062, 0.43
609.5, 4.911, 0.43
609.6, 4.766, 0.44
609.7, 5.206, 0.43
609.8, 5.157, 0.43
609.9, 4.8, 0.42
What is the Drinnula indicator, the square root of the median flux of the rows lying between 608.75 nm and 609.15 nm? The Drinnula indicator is 2.18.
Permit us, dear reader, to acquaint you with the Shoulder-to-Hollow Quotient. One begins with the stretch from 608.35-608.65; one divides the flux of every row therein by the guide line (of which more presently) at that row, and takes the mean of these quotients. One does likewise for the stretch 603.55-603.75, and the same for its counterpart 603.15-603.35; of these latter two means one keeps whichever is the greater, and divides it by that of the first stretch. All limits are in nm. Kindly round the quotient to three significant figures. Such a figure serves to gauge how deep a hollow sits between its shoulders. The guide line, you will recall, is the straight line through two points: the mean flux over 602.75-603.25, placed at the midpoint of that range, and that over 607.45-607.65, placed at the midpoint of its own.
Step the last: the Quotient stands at 1.24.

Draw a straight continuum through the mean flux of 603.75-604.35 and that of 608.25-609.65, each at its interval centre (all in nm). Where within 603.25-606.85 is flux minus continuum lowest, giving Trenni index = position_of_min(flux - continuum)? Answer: 604.0 nm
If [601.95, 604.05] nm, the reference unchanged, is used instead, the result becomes 604.0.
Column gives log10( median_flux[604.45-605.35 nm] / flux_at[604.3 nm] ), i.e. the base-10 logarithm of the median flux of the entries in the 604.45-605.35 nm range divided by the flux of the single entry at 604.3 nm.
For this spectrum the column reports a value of 0.044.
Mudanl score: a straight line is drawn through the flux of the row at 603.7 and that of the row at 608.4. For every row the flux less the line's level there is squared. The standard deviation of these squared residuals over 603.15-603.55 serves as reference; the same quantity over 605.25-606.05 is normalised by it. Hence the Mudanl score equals 0.4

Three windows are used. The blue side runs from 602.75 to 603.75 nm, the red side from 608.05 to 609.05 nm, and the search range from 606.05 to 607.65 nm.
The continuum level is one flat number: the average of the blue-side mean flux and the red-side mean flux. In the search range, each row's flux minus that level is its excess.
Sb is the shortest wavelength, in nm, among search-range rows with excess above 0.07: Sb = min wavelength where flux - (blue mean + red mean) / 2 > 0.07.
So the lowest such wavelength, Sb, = 606.1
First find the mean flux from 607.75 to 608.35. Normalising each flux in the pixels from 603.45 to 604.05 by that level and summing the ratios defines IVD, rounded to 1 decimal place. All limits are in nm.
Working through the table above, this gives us 6.4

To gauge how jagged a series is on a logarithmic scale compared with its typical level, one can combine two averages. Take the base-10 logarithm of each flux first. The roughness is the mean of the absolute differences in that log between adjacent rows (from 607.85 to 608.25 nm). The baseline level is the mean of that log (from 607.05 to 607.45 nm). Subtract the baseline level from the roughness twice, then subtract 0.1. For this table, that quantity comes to -1.57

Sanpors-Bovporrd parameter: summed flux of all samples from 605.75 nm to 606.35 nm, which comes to 31.5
